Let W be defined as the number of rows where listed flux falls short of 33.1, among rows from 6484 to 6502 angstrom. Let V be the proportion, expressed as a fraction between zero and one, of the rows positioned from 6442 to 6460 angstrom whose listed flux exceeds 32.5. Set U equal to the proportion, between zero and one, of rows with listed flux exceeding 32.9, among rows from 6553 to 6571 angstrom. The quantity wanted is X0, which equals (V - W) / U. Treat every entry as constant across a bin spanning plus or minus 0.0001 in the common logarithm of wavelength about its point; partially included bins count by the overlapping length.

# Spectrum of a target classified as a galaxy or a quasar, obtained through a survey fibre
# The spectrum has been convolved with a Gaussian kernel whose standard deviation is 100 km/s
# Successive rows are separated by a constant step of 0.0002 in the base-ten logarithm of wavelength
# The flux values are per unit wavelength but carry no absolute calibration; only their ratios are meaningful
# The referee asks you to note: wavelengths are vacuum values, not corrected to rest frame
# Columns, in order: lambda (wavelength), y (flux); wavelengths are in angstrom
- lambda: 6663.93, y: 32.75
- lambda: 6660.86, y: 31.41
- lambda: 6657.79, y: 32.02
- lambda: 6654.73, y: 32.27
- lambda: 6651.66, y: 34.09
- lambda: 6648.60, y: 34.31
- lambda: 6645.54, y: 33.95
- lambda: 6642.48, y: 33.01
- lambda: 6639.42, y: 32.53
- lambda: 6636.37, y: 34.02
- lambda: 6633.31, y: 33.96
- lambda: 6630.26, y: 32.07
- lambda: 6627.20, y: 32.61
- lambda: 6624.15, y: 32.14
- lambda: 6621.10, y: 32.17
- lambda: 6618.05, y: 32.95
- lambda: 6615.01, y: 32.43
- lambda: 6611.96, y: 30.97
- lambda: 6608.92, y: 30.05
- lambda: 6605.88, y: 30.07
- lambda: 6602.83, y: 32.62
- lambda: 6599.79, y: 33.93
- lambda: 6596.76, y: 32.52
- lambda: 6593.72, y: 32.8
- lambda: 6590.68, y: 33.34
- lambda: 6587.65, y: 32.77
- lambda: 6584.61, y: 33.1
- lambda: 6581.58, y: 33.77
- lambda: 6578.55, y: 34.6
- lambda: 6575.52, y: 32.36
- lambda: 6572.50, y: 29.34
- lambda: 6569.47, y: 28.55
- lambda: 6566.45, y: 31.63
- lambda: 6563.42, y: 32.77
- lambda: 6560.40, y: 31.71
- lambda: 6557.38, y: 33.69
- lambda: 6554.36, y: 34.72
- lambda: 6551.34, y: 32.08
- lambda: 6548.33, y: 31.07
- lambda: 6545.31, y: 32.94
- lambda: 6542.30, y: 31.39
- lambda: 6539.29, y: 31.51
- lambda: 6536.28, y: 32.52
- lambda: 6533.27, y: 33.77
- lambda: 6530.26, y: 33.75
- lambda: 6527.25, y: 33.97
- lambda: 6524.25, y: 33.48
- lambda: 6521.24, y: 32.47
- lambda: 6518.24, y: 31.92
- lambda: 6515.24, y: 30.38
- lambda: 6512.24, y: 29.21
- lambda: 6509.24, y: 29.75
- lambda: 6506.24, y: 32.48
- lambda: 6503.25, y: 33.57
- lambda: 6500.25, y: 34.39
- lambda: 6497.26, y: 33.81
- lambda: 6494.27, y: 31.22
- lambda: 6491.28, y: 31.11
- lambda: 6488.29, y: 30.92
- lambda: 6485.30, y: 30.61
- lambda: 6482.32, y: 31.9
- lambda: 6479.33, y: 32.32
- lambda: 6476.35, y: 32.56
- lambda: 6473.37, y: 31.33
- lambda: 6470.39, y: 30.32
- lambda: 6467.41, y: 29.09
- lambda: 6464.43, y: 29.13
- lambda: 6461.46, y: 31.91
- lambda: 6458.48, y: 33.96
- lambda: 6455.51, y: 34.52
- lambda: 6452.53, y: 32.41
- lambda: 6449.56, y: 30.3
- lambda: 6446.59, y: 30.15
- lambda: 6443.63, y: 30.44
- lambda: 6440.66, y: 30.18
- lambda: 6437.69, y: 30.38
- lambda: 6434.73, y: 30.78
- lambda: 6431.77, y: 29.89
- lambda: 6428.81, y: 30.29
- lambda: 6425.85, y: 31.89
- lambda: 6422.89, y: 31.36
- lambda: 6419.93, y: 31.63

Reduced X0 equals -11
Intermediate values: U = 0.3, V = 0.3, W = 4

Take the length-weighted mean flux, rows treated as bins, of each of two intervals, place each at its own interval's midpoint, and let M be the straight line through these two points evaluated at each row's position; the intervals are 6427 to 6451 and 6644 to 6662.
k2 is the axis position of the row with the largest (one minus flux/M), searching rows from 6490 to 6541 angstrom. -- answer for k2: 6512.24 angstrom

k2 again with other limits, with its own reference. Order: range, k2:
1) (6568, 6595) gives 6569.47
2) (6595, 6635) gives 6608.92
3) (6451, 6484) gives 6467.41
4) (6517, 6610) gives 6569.47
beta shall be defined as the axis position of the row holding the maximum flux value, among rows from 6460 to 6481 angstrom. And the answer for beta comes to 6476.35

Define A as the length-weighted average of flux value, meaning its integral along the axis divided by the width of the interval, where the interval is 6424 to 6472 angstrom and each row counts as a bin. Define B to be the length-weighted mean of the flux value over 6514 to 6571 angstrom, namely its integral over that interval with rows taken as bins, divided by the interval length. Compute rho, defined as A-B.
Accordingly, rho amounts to -1.4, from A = 31.0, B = 32.3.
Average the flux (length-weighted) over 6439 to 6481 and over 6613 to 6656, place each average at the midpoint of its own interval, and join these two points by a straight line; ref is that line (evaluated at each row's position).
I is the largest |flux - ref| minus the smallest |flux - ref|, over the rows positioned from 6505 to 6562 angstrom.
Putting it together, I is 2.59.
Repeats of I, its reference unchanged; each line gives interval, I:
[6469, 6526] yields 2.64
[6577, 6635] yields 2.63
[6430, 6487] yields 3.12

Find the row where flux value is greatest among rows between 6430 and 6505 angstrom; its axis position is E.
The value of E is 6455.51 angstrom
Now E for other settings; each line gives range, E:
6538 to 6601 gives 6554.36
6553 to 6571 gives 6554.36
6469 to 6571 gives 6554.36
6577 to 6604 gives 6578.55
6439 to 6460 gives 6455.51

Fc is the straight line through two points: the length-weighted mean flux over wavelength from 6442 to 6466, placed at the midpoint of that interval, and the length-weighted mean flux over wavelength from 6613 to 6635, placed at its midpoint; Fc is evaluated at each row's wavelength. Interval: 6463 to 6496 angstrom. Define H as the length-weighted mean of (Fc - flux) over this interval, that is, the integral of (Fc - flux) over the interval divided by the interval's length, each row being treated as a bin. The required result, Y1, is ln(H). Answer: -0.3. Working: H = 0.8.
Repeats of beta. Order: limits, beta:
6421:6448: 6425.85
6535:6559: 6554.36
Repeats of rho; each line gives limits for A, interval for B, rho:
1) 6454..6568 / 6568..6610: -0.1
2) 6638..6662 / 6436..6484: 1.7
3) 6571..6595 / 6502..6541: 0.6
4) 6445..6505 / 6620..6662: -1.1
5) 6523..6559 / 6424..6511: 1.5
